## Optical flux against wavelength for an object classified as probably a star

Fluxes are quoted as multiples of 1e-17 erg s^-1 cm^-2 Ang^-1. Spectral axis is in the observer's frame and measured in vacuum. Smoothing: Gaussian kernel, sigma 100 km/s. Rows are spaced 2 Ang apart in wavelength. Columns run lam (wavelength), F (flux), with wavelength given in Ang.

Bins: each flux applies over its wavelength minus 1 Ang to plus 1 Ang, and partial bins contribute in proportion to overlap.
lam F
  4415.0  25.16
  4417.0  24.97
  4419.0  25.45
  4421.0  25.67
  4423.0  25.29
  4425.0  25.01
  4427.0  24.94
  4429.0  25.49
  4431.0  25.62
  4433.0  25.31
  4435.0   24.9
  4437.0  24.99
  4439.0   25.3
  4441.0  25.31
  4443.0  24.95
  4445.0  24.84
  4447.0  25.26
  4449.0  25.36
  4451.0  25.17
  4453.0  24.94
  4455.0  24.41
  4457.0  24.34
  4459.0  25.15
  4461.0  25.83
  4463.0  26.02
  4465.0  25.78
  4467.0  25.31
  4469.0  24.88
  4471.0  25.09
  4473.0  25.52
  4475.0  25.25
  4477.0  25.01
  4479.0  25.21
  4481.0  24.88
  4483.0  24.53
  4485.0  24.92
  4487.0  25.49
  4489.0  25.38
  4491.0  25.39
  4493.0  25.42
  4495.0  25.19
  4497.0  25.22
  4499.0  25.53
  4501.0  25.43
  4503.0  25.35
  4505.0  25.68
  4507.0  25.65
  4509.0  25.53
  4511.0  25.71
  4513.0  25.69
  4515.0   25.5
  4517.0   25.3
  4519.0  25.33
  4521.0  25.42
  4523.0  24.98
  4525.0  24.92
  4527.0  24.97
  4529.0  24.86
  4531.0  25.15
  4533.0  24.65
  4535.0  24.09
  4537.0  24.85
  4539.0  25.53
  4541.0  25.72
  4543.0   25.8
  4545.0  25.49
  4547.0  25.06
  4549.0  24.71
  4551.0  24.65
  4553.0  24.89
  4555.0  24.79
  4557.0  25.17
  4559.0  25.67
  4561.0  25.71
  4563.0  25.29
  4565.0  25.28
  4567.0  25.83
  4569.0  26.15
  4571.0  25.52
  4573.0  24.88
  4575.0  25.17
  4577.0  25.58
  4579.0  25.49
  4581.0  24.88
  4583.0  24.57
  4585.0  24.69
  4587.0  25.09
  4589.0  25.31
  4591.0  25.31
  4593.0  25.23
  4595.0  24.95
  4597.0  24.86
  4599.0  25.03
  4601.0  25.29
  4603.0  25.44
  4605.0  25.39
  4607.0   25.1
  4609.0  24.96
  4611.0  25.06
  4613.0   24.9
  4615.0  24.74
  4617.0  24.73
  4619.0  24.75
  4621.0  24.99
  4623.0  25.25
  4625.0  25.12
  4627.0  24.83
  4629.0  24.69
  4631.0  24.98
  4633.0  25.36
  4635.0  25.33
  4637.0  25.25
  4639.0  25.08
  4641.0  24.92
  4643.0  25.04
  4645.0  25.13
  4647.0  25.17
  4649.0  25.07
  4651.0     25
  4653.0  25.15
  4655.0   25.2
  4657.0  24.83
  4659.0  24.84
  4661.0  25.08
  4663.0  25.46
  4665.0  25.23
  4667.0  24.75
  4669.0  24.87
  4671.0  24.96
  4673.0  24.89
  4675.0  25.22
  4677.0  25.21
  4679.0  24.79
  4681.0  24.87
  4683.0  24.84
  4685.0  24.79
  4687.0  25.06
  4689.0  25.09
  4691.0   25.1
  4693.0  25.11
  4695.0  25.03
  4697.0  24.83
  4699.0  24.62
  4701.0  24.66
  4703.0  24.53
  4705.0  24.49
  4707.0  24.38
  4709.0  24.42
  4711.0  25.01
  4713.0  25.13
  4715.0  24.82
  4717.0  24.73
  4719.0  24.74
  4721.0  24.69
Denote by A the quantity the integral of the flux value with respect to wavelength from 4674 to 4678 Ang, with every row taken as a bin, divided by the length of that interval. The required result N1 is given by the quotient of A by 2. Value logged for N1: 12.6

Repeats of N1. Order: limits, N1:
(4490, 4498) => 12.7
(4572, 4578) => 12.6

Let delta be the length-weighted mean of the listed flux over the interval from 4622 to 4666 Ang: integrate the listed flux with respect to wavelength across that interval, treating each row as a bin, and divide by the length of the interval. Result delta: 25.1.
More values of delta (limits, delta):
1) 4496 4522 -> 25.5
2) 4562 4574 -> 25.5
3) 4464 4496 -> 25.2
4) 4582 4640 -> 25.0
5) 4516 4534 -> 25.1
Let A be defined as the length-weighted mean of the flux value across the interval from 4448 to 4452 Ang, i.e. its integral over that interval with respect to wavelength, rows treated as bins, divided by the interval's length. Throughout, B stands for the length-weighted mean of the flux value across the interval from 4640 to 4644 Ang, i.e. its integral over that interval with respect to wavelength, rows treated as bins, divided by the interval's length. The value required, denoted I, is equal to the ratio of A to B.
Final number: 1.01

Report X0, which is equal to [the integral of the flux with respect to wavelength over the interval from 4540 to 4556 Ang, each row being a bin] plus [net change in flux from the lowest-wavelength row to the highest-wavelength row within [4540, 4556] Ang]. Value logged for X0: 401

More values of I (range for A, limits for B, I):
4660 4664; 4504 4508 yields 0.98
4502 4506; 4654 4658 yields 1.02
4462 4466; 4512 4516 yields 1.01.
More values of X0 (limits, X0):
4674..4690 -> 400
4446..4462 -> 401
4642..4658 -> 401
